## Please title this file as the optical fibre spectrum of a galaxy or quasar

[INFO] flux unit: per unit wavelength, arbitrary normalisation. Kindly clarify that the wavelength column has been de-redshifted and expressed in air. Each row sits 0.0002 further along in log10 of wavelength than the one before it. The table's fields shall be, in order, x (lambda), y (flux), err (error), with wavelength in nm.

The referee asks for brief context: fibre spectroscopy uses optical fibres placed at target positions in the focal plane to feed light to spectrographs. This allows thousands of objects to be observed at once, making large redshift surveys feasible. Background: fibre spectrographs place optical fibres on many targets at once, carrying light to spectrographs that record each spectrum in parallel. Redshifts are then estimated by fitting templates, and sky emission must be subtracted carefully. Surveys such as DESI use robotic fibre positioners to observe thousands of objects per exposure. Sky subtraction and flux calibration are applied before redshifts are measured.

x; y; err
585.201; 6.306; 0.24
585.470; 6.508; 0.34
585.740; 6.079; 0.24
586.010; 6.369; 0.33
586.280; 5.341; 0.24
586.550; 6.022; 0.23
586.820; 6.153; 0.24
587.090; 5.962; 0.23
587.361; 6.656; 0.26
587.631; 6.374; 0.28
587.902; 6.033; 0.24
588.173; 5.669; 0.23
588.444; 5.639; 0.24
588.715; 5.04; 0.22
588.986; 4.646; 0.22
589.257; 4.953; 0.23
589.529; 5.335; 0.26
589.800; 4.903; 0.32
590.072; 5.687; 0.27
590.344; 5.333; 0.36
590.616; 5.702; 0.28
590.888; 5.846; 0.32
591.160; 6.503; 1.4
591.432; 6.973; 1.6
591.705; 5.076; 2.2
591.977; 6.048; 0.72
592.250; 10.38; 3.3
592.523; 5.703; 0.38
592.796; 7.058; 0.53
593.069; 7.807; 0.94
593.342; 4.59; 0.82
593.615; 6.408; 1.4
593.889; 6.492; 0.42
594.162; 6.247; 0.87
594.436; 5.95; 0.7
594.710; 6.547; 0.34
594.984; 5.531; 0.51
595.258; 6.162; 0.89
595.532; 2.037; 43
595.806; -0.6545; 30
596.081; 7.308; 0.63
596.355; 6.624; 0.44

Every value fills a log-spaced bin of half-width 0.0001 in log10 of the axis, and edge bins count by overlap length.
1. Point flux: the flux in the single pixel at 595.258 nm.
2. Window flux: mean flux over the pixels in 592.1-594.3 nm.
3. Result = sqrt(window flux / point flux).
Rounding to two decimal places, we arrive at 1.05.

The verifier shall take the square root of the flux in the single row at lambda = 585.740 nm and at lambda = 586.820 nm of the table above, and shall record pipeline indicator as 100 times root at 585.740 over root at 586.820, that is 99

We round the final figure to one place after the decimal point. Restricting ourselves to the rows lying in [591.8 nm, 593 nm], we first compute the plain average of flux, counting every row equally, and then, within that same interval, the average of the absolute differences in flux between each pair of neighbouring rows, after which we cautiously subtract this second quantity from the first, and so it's 3.8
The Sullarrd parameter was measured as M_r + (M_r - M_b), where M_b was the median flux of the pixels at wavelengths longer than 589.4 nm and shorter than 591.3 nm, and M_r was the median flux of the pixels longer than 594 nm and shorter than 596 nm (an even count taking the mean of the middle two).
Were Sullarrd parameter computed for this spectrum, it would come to 6.2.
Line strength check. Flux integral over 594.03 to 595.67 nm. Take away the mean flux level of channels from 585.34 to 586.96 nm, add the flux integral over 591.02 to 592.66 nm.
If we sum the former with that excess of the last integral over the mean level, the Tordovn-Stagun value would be 13.9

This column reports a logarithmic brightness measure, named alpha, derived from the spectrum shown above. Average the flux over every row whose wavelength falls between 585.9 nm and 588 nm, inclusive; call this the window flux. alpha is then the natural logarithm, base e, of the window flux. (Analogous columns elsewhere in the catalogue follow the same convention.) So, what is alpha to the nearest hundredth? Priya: 1.81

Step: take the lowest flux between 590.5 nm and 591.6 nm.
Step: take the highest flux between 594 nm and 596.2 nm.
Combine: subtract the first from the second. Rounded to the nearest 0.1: 1.6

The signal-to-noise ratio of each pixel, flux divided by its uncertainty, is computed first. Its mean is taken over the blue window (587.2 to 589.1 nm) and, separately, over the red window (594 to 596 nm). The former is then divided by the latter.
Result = 3.1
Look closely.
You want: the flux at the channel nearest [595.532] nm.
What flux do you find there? 2.037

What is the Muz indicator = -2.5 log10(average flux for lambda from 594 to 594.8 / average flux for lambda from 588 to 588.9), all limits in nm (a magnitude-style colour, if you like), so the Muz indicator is -0.15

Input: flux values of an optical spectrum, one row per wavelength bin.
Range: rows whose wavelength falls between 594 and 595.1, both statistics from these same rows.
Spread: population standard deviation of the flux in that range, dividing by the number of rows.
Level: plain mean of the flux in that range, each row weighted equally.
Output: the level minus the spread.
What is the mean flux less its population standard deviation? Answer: 5.7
